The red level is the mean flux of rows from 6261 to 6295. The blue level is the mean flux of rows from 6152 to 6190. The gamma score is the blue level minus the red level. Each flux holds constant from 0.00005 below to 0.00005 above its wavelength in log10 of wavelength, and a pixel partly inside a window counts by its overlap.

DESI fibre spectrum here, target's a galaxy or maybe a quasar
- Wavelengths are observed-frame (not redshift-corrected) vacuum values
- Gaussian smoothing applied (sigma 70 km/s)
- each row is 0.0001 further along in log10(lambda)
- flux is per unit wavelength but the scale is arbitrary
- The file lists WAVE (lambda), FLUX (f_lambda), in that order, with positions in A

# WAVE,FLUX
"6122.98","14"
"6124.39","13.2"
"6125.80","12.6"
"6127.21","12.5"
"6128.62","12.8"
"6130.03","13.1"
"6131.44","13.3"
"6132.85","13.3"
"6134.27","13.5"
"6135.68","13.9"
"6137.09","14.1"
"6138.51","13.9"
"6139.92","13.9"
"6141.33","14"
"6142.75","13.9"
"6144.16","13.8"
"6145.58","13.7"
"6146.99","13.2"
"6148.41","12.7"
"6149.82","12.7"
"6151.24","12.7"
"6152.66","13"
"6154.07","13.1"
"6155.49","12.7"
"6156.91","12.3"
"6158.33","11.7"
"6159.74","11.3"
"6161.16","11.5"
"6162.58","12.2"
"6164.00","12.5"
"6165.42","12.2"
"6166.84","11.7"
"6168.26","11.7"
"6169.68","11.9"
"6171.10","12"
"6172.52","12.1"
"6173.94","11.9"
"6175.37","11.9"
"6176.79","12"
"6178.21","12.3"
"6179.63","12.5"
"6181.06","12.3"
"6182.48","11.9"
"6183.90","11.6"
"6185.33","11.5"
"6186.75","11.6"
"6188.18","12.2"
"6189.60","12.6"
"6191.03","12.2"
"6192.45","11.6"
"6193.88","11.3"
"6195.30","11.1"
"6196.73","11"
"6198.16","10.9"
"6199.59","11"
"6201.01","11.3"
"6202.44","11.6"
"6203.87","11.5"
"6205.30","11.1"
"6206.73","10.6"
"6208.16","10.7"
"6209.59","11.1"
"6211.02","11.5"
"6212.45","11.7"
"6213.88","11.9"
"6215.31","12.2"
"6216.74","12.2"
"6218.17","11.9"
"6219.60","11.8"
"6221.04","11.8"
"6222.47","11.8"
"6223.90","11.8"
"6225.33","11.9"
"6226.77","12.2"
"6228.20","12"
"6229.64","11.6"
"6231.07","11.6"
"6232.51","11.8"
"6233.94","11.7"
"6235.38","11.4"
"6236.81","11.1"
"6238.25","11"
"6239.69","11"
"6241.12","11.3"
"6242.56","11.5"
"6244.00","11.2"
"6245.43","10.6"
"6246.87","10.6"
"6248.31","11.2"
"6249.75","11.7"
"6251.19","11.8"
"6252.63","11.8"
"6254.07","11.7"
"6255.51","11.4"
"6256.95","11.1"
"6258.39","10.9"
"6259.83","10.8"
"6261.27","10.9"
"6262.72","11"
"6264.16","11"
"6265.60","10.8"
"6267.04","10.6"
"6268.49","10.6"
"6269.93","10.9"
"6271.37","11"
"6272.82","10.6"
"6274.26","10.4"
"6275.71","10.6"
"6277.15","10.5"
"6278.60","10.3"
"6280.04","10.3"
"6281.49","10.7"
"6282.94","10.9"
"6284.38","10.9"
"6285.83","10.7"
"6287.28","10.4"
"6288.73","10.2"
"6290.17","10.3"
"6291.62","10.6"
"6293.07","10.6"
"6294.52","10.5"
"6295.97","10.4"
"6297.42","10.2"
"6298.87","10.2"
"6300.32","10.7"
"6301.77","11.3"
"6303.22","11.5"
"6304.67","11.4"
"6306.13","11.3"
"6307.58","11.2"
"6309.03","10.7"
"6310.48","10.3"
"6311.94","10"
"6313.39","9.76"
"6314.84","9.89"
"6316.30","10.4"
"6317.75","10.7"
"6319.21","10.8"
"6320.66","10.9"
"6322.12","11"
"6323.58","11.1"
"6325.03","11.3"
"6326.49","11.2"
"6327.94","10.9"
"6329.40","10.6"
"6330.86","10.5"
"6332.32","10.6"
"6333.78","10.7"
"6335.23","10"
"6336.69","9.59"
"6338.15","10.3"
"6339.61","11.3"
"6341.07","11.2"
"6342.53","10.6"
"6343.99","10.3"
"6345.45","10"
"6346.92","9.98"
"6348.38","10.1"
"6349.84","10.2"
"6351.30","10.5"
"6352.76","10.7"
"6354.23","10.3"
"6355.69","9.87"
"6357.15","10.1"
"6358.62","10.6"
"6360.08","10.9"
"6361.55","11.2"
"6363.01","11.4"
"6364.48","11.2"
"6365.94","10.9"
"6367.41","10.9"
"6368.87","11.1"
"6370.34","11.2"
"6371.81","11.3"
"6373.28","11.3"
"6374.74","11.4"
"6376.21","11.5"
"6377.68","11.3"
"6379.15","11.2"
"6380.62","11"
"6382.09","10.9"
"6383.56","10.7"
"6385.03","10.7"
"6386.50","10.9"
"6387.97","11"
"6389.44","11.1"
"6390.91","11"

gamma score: 1.4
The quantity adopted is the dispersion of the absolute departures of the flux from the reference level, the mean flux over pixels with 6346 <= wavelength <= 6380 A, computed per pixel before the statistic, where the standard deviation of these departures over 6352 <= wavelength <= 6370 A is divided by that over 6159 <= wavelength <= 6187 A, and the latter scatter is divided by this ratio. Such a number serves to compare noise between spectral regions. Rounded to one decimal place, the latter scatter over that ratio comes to 0.4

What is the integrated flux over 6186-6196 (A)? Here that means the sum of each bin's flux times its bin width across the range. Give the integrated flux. 118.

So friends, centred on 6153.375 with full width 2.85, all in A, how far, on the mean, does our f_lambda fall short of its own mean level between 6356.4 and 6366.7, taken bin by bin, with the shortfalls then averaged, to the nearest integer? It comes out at -2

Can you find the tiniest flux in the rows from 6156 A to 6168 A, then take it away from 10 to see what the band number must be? -1.3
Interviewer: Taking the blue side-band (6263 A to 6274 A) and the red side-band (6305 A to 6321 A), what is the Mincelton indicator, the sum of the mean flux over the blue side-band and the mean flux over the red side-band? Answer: 21.3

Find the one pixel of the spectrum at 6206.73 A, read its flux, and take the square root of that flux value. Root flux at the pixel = 3.26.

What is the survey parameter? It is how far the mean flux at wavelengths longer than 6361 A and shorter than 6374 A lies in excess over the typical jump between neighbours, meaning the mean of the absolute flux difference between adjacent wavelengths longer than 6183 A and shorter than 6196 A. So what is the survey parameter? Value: 10.83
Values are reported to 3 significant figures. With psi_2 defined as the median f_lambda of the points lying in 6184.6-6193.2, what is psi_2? 11.9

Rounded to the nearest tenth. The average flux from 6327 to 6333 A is 10.7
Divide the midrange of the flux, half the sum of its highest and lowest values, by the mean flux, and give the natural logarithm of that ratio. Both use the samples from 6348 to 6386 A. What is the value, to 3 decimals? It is -0.017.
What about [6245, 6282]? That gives 0.012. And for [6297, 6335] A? -0.010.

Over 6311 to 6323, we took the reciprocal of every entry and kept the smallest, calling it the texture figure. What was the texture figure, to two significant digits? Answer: 0.091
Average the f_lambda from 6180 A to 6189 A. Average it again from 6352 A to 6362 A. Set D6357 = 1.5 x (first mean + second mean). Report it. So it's 33.6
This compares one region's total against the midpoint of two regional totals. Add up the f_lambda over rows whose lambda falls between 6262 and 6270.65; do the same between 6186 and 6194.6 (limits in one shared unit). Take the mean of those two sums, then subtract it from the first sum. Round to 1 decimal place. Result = -3.3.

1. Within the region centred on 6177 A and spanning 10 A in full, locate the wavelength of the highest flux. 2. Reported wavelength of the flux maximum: 6179.63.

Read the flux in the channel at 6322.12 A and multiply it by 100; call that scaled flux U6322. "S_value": 1100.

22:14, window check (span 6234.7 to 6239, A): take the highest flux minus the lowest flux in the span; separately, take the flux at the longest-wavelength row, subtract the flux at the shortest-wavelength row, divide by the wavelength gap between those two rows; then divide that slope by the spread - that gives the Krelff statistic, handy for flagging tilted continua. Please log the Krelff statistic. -0.3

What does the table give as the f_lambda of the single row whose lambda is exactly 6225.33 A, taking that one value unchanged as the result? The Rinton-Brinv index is 11.9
